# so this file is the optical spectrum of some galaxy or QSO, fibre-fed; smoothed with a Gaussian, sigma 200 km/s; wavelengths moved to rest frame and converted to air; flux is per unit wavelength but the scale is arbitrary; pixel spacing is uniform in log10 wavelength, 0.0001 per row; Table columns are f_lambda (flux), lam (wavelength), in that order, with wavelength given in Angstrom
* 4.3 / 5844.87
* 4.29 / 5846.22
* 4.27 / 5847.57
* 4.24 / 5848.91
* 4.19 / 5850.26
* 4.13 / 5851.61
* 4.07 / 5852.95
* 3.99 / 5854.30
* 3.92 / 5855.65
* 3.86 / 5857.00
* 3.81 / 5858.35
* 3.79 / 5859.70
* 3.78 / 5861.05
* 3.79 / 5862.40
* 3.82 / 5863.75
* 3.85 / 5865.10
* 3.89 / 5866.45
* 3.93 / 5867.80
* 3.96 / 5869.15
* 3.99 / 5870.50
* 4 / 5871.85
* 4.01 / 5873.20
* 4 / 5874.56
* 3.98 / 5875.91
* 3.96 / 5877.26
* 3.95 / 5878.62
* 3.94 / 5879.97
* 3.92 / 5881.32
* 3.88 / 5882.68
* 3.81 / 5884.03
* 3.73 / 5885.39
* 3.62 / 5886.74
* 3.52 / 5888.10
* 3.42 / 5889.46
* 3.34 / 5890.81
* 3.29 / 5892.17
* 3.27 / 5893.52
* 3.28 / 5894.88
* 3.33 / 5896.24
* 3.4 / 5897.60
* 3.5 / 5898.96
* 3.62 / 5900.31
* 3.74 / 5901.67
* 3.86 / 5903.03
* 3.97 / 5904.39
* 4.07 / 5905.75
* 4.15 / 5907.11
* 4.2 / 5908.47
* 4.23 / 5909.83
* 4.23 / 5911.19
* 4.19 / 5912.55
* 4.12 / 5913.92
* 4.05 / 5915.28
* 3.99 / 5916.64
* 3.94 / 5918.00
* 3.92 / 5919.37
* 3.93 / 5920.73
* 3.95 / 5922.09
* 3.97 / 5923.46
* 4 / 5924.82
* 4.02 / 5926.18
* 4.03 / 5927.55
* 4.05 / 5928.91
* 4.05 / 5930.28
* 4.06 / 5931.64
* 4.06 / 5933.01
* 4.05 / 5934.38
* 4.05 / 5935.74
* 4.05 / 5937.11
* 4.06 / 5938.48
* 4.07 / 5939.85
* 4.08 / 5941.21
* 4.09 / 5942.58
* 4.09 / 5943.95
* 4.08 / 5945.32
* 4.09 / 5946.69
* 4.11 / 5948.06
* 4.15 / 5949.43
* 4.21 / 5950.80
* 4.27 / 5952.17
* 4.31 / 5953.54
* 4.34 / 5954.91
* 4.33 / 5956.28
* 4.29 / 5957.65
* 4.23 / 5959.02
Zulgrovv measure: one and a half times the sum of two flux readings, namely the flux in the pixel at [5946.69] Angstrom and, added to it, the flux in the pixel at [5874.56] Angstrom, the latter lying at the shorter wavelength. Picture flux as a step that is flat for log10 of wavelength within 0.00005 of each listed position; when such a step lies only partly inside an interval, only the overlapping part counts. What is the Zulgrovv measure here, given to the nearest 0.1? 12.1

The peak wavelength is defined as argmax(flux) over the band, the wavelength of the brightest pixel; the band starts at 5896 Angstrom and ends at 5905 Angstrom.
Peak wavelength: 5904.39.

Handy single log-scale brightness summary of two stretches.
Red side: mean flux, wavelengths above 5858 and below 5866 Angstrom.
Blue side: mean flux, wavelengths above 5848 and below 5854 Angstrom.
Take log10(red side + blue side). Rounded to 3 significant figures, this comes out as 0.901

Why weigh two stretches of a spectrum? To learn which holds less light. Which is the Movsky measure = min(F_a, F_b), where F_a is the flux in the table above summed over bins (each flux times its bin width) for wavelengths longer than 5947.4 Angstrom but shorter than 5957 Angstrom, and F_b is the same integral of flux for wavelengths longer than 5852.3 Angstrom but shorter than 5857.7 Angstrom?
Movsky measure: 21.4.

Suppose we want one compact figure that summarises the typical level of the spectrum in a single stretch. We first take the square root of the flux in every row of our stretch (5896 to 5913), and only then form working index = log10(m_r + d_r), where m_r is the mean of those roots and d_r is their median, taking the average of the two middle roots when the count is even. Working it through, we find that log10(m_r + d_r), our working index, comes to 0.598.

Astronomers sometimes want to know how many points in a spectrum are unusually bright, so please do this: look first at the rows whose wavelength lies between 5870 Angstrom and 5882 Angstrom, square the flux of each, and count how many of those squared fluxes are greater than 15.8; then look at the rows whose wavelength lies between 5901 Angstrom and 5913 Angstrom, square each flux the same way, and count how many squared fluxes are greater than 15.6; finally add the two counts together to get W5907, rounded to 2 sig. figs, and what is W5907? 12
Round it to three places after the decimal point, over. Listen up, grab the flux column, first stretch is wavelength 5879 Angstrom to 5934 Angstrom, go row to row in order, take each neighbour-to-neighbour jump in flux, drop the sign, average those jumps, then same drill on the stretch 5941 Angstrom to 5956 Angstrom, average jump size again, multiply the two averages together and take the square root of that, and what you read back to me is 0.039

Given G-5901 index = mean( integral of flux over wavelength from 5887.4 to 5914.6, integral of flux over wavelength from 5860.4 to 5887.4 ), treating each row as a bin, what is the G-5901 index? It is 103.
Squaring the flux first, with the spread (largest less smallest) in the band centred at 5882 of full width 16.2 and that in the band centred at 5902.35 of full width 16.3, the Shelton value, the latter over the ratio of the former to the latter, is 12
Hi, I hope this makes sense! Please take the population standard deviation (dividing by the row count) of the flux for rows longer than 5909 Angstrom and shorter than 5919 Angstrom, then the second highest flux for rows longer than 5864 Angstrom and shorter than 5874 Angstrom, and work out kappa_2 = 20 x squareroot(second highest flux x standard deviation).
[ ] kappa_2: 13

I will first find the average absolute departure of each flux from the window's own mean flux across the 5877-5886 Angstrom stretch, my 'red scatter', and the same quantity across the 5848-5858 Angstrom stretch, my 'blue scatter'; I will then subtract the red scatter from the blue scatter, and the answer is 0.05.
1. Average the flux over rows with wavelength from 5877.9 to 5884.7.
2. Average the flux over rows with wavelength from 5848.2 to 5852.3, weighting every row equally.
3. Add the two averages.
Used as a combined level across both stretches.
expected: 8.1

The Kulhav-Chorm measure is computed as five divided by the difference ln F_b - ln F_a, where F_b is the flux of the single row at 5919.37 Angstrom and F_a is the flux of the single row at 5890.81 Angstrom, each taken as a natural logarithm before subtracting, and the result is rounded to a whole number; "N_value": 31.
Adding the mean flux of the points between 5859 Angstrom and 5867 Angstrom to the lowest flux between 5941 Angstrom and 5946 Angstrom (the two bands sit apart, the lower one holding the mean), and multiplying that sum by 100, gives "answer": 790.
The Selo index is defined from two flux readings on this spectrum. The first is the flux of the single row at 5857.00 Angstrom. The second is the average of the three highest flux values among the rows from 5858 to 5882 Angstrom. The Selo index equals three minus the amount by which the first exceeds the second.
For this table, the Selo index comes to 3.14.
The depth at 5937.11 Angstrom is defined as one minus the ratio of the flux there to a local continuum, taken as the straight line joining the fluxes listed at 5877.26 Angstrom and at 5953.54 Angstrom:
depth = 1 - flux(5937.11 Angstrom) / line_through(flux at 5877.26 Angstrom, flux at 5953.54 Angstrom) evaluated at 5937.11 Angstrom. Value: 0.04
